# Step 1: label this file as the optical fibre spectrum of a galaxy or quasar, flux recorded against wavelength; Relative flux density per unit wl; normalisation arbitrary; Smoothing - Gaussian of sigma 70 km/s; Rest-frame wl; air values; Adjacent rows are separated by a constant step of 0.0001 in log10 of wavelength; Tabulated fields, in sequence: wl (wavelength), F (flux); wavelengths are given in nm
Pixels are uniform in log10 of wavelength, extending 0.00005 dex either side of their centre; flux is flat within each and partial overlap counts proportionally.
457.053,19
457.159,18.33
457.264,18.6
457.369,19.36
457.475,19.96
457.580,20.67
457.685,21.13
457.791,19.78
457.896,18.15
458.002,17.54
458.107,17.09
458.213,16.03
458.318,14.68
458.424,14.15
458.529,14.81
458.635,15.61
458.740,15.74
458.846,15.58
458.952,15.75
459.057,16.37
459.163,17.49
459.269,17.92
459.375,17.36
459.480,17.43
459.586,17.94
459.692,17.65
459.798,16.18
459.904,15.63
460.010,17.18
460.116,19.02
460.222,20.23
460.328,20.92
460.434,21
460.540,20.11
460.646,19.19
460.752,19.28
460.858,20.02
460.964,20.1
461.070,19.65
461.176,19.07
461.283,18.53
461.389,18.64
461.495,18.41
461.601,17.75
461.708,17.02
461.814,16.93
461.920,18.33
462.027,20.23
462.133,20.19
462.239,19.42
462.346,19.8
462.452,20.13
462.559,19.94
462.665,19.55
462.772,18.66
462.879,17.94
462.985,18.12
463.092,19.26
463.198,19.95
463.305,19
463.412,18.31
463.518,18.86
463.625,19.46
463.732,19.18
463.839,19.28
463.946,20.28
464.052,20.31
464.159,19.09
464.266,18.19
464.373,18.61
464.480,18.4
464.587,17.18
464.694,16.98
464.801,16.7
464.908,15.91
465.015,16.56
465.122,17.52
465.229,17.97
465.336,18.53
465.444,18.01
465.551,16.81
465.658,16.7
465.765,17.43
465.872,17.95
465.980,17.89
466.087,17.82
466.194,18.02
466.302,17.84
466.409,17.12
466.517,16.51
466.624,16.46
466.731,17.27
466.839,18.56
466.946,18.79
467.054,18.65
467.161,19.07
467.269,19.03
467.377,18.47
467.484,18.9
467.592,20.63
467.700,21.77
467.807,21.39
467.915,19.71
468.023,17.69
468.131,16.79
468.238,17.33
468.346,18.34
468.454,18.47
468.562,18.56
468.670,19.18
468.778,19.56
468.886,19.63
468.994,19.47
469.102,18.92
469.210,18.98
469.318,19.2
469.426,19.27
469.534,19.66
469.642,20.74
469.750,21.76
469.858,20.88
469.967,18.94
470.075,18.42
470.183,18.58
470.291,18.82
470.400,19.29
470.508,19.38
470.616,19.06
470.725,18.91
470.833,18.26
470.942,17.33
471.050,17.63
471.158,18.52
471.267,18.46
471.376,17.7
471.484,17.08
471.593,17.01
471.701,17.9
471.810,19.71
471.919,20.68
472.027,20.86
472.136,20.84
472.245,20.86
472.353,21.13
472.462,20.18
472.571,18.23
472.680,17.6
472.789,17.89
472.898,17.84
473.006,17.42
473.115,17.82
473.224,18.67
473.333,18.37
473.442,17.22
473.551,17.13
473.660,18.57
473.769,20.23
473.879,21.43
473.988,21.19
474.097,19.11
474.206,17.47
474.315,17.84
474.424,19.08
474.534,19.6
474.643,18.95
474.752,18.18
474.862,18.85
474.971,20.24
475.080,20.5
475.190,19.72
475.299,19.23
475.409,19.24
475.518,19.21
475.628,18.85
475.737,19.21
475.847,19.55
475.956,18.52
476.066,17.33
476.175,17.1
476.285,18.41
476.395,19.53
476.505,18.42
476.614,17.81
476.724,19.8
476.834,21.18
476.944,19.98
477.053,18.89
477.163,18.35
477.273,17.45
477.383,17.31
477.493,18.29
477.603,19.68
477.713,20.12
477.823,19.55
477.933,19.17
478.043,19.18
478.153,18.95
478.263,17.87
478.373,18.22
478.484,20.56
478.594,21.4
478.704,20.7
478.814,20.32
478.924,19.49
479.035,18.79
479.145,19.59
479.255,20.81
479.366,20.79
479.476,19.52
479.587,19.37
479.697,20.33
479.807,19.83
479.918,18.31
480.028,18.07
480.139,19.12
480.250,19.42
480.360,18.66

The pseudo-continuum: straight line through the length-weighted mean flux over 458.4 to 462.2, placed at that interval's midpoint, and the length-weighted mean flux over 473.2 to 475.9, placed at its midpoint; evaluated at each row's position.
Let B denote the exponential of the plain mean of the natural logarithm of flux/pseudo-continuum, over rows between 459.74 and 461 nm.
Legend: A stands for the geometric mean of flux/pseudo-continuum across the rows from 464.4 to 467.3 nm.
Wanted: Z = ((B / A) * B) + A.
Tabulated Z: 2.12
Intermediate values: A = 0.95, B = 1.05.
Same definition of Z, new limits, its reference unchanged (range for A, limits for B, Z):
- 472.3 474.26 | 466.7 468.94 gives 2.03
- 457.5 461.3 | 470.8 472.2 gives 1.97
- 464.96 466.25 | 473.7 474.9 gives 2.02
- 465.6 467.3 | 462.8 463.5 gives 2.06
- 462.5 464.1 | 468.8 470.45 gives 2.08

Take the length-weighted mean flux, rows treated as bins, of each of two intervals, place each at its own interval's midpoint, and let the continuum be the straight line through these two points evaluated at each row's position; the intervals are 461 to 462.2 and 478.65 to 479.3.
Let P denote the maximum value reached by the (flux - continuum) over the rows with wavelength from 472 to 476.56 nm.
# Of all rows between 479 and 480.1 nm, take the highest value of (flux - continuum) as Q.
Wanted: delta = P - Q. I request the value 1.0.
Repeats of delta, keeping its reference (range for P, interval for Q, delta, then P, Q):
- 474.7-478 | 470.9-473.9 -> -0.5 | 1.39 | 1.9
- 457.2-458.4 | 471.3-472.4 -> 1.1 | 2.77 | 1.7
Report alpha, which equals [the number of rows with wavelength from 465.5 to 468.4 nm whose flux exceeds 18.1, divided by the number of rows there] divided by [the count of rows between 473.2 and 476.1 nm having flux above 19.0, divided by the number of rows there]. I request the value 0.9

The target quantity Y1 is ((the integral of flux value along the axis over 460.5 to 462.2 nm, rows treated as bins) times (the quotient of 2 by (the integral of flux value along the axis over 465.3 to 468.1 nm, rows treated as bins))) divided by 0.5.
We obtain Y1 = 2.5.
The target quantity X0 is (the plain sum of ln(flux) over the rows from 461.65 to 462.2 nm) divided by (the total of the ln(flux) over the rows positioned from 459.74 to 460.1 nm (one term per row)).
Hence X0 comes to 1.74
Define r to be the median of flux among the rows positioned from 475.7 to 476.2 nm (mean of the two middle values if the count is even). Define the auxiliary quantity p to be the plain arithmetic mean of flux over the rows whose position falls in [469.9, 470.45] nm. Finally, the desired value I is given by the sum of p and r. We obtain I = 37.3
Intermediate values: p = 18.8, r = 18.5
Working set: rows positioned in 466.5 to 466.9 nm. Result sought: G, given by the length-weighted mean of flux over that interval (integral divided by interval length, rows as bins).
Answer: 17.3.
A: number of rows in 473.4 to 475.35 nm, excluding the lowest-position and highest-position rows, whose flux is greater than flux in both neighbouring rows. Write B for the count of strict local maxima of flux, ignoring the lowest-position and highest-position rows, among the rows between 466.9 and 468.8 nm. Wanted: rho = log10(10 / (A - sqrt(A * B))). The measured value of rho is 1.26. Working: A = 3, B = 2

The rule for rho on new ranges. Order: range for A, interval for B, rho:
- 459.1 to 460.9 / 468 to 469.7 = 0.90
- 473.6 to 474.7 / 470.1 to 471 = 1.23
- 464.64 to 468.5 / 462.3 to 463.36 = 0.60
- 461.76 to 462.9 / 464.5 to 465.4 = 0.70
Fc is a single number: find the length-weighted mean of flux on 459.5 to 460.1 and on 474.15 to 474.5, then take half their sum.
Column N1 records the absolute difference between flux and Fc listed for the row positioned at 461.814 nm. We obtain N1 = 0.7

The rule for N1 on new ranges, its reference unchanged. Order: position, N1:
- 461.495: 0.8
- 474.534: 2.0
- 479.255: 3.2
